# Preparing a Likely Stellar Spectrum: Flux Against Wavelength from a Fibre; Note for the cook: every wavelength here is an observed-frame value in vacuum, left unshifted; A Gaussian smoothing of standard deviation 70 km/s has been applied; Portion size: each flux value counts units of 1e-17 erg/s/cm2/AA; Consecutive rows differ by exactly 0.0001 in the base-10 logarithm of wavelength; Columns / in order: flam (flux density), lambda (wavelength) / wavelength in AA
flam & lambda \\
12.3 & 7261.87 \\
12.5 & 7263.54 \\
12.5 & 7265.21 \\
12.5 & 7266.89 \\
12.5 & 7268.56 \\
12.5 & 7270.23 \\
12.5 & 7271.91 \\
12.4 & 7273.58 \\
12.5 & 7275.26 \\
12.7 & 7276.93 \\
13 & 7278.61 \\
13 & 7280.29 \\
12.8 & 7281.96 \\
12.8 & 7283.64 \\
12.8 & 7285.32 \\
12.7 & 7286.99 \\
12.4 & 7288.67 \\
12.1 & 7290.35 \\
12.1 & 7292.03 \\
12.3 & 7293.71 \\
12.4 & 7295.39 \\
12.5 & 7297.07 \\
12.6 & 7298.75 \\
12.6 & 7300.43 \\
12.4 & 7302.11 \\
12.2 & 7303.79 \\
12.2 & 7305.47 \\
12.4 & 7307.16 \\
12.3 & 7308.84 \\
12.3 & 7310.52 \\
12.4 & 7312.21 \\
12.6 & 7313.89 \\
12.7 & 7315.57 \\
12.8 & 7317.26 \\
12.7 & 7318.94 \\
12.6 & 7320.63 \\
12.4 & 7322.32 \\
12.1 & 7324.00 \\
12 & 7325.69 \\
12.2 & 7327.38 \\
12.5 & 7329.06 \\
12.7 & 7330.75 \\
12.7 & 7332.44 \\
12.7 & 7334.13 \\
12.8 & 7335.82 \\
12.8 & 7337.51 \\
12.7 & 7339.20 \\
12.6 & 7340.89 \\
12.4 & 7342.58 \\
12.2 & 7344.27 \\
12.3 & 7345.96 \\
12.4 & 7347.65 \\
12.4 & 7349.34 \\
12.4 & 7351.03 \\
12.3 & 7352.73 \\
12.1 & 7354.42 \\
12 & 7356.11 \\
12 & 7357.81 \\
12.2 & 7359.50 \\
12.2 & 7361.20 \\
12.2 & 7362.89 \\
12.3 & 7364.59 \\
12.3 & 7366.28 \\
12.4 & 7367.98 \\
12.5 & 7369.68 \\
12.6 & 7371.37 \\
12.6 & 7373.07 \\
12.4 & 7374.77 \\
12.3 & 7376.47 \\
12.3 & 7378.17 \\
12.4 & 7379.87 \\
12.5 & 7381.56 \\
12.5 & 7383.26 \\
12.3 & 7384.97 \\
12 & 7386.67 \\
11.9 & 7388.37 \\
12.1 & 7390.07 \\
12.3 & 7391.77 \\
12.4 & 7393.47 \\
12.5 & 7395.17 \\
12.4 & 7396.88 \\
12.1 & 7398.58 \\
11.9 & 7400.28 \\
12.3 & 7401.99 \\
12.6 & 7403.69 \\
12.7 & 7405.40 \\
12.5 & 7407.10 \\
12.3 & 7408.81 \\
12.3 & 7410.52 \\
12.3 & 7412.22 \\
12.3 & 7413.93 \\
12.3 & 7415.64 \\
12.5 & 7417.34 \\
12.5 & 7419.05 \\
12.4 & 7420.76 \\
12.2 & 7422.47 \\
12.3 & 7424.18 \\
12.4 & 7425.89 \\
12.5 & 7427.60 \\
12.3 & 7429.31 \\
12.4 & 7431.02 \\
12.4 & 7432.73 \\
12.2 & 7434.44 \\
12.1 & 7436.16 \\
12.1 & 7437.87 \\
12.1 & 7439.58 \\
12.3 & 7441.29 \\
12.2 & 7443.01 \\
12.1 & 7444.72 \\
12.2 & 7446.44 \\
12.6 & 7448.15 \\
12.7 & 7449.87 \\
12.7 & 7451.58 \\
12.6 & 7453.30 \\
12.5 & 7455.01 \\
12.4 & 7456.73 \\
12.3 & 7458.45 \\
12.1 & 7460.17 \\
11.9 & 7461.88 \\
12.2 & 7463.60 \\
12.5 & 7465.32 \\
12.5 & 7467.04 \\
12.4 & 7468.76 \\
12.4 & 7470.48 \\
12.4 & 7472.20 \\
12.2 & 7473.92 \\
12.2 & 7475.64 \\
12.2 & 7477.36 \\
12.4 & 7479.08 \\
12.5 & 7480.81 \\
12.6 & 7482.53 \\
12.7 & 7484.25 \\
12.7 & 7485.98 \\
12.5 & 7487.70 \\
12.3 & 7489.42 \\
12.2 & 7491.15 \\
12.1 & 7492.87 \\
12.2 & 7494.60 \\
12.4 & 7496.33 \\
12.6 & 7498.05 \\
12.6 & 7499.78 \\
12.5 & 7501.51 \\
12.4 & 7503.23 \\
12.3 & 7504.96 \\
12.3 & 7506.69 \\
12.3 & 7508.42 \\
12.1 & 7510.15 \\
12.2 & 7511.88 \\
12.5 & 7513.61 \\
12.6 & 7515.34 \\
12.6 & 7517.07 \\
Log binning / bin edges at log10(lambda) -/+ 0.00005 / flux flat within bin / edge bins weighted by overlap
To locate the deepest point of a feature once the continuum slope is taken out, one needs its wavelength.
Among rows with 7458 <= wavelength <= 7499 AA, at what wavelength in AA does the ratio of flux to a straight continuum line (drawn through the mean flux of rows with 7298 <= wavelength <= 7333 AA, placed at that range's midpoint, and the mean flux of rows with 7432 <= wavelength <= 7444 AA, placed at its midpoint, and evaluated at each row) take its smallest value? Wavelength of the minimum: 7461.88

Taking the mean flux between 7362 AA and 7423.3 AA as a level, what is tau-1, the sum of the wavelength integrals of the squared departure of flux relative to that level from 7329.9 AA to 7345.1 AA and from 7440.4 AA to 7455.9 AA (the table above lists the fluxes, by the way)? 2.6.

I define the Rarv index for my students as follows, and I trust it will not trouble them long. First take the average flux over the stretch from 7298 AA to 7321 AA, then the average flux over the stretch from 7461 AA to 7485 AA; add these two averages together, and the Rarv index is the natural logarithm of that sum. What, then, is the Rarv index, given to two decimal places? 3.21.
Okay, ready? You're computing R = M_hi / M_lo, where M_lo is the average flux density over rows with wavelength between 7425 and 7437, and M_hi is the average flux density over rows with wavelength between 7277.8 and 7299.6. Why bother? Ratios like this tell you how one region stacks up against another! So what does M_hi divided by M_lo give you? 1.020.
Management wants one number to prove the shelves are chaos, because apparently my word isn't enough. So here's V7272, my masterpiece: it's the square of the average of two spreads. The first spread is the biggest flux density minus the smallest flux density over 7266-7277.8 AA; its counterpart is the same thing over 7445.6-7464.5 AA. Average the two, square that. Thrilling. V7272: 0.30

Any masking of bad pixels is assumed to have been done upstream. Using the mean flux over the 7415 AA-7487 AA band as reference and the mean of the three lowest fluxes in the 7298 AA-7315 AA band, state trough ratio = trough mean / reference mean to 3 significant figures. 0.990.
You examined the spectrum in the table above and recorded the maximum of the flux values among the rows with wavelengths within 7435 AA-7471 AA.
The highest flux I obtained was 12.7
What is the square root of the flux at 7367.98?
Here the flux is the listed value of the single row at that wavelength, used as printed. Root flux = 3.521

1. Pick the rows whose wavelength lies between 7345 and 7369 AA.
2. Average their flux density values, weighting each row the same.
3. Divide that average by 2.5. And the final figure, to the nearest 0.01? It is 4.90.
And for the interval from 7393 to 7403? 4.91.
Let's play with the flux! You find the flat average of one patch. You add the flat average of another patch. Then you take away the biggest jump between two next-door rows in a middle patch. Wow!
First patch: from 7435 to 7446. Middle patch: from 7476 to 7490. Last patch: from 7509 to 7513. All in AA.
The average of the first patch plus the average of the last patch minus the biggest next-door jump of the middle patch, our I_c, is 24.1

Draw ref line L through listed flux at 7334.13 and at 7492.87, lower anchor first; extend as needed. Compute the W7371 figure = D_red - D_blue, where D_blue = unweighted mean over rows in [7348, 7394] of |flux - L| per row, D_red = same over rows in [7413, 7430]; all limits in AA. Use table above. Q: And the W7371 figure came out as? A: -0.18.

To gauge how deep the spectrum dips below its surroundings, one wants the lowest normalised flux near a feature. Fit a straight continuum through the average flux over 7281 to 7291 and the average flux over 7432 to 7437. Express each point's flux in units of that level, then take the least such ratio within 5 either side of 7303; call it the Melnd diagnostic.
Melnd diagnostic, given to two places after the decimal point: 0.97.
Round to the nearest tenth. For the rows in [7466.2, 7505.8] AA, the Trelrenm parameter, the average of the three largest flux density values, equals 12.7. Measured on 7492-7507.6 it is 12.6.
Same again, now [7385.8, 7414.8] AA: 12.6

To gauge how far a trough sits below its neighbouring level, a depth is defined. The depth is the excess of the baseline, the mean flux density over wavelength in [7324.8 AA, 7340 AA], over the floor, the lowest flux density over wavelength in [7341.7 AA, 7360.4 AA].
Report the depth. 0.6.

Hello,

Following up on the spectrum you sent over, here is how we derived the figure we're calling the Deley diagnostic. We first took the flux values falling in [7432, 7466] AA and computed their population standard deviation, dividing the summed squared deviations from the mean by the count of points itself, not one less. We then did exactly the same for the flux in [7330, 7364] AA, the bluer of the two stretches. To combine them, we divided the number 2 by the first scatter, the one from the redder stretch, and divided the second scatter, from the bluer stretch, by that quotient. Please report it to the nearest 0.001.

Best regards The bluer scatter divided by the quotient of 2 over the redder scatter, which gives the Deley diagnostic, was 0.029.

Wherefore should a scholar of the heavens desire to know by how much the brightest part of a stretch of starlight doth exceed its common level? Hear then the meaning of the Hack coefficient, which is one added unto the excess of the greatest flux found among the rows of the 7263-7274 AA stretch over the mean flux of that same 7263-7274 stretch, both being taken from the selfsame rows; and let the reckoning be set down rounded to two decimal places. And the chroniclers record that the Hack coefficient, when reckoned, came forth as 1.01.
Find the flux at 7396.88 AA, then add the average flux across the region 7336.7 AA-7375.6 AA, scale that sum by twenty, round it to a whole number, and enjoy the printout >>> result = 495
